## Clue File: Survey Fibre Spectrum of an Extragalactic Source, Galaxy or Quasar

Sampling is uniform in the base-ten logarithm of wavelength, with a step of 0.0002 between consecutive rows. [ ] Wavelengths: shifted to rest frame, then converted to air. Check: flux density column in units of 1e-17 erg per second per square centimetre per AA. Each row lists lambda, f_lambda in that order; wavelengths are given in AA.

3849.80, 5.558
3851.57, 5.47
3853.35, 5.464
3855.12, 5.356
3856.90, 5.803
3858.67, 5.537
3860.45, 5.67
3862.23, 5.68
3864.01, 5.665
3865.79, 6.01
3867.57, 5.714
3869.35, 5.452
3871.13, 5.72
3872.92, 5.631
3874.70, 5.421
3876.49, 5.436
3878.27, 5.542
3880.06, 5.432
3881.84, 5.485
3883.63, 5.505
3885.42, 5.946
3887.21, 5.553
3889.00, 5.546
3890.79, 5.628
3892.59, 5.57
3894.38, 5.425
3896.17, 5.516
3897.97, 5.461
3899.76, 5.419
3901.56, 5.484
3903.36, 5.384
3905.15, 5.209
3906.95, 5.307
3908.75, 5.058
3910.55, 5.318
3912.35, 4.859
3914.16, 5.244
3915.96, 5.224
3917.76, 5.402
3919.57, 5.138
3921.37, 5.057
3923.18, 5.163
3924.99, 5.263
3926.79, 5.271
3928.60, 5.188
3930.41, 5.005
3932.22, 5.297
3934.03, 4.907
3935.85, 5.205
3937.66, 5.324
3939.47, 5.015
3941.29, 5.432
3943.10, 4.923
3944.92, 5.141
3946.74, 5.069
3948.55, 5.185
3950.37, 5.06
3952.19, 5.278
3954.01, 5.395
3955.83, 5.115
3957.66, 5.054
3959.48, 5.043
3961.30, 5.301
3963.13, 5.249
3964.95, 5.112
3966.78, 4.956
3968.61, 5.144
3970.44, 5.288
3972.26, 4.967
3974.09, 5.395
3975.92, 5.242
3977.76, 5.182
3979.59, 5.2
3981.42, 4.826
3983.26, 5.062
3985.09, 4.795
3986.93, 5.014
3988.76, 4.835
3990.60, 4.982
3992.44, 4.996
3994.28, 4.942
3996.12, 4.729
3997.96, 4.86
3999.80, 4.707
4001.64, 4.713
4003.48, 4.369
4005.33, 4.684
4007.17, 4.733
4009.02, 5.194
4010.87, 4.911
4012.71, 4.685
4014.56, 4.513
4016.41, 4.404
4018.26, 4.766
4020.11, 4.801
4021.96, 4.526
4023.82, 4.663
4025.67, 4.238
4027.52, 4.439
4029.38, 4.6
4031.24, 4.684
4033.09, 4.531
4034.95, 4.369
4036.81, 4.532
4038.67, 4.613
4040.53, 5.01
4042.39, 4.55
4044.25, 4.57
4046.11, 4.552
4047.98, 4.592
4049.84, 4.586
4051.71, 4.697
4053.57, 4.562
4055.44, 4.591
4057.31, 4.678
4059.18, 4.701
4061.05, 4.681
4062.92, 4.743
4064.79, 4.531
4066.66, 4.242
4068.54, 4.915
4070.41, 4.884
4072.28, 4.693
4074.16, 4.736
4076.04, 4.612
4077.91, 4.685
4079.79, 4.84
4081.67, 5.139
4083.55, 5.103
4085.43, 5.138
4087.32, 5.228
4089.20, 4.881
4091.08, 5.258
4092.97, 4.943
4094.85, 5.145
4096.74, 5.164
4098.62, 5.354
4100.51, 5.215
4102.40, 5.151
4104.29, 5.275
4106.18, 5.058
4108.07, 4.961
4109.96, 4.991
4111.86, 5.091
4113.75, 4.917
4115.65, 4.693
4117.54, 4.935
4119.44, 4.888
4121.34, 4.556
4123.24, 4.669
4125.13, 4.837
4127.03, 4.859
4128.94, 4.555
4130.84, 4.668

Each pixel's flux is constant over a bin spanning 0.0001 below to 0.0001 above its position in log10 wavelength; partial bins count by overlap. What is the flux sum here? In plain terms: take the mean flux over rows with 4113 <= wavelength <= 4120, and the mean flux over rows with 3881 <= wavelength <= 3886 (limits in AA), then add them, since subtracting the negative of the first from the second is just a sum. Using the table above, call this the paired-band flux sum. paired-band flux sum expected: 10.5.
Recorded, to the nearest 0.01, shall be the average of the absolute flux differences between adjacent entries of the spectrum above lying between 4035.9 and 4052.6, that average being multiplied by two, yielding 0.28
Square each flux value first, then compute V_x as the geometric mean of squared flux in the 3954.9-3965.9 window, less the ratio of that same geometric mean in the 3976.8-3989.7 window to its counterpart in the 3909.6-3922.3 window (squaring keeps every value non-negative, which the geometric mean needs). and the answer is 25.5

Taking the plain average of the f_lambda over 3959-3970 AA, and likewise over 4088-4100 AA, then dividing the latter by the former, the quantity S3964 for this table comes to 1.00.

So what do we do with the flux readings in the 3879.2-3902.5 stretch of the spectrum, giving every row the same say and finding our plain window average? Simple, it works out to 5.54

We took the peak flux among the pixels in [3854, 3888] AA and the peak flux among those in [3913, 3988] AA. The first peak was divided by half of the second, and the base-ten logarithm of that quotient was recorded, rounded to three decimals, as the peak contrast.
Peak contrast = 0.345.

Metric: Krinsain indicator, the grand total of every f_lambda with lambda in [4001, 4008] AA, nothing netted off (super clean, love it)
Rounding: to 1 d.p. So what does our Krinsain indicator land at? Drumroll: 18.5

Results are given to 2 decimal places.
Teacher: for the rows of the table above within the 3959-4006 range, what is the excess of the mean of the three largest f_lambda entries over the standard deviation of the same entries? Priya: 5.09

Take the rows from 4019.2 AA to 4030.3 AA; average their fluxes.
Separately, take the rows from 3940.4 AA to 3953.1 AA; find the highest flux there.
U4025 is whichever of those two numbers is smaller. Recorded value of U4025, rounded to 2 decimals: 4.54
